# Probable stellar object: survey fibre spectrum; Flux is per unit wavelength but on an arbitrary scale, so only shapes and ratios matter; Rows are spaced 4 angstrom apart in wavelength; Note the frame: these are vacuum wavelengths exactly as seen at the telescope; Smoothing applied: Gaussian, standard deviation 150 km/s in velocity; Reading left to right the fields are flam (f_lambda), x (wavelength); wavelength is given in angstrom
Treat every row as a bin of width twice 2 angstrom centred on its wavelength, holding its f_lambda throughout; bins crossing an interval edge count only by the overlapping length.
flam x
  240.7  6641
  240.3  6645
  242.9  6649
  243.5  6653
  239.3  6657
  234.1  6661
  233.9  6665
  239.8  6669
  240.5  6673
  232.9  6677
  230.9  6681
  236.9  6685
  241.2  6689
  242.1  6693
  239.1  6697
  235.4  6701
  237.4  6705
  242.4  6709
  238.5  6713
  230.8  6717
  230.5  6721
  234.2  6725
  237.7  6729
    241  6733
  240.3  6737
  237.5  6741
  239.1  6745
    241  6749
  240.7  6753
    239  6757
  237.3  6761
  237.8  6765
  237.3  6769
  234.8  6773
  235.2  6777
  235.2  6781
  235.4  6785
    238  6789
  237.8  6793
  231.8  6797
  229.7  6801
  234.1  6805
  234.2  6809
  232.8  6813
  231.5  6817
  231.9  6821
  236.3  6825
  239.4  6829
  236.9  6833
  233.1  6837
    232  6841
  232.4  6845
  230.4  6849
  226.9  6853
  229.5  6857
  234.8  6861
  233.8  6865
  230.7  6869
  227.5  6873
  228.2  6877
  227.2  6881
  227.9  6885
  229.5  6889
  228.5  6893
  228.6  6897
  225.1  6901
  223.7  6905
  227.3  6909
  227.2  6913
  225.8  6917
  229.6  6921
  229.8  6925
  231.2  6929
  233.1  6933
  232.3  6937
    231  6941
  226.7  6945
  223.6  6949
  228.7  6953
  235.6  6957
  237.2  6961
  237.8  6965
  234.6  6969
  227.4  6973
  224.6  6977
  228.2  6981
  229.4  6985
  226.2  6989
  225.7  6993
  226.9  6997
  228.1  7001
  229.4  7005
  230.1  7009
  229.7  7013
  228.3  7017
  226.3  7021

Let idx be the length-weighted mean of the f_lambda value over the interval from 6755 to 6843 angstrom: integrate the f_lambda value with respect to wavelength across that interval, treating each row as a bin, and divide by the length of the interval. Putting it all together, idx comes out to 235.1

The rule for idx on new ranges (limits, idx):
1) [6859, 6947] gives 229.1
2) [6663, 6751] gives 237.4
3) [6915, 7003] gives 229.7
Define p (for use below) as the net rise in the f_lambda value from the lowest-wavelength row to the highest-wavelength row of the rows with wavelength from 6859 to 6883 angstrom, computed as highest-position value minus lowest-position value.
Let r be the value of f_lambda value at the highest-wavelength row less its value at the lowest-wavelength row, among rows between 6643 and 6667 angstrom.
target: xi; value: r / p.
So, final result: 0.8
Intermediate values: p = -8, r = -6.4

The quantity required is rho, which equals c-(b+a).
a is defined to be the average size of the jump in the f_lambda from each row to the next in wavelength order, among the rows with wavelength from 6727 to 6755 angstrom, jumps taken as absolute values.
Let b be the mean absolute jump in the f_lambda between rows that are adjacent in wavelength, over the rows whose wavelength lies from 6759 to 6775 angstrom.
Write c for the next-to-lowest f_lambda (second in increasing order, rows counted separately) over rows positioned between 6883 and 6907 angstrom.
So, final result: 222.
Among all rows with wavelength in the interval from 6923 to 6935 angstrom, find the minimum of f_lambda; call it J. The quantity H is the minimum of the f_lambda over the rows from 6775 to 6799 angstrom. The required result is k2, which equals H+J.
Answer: 462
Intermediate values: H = 231.8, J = 229.8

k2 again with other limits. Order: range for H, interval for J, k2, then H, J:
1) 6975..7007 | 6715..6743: 455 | 224.6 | 230.5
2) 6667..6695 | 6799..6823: 461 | 230.9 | 229.7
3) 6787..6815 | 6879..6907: 453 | 229.7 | 223.7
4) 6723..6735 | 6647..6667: 468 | 234.2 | 233.9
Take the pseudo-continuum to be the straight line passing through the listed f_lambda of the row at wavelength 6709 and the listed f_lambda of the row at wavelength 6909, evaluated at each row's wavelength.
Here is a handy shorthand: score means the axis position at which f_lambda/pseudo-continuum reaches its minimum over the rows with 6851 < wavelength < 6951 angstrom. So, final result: 6853 angstrom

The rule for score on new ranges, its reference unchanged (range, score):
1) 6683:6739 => 6721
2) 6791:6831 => 6801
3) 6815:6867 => 6853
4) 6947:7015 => 6949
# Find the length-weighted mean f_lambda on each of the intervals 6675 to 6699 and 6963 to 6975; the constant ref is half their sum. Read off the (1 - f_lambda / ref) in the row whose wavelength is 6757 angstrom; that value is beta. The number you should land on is -0.016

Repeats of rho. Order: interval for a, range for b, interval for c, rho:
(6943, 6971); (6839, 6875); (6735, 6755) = 233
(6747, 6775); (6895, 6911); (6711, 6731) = 227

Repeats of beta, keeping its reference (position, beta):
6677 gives 0.010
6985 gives 0.025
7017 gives 0.029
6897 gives 0.028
